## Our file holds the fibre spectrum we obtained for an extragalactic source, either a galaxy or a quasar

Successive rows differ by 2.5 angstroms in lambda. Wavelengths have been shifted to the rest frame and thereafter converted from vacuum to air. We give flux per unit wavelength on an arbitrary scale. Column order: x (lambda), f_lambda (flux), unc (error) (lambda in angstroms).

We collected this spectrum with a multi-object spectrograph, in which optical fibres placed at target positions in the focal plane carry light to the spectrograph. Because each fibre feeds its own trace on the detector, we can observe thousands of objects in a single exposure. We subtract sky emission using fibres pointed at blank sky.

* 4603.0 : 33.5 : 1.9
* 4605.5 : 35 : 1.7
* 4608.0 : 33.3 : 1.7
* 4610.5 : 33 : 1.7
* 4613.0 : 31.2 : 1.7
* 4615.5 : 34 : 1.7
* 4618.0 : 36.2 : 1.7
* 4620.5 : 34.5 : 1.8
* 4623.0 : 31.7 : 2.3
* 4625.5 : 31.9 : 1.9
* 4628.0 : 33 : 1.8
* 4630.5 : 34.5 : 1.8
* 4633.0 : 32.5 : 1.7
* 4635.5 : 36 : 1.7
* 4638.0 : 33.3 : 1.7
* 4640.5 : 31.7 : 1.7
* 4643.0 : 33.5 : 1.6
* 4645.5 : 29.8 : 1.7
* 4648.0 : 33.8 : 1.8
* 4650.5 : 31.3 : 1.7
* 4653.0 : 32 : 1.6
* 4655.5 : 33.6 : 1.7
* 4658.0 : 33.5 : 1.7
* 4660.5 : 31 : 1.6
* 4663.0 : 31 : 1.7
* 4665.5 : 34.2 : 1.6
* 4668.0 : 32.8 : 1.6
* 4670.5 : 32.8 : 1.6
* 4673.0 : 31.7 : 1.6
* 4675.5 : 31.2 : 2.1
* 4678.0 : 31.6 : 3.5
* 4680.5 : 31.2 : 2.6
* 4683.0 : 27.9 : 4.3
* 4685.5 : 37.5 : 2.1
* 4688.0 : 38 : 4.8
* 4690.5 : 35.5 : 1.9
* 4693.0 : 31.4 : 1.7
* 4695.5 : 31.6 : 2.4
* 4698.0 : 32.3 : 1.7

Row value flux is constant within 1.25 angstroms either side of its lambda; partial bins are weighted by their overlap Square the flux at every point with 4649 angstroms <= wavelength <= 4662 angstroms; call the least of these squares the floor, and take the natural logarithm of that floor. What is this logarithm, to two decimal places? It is 6.87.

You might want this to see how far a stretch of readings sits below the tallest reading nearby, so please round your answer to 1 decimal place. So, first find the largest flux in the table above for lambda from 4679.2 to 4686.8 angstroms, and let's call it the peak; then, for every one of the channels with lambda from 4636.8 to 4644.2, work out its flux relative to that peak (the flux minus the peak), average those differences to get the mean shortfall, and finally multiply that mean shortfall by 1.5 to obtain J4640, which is -7.0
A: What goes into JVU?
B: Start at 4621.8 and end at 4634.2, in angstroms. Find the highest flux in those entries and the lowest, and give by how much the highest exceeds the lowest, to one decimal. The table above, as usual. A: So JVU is 2.8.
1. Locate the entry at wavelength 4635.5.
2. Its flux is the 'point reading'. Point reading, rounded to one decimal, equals 36.0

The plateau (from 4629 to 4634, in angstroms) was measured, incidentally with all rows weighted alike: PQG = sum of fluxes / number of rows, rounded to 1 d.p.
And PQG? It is 33.5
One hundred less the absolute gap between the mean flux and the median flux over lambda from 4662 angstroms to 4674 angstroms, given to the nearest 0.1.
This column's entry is 99.7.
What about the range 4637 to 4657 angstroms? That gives 99.7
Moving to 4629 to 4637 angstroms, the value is 99.8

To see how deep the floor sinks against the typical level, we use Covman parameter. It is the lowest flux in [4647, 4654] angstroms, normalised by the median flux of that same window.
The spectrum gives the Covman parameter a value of 0.978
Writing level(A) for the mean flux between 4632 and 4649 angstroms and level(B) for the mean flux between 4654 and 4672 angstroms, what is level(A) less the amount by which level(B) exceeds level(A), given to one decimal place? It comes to 33.2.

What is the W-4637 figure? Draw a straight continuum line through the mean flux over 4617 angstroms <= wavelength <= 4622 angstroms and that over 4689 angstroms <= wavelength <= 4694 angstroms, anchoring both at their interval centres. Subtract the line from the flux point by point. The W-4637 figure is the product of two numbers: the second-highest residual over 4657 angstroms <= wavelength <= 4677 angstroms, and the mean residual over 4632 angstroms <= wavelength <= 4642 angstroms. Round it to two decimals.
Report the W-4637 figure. 1.27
